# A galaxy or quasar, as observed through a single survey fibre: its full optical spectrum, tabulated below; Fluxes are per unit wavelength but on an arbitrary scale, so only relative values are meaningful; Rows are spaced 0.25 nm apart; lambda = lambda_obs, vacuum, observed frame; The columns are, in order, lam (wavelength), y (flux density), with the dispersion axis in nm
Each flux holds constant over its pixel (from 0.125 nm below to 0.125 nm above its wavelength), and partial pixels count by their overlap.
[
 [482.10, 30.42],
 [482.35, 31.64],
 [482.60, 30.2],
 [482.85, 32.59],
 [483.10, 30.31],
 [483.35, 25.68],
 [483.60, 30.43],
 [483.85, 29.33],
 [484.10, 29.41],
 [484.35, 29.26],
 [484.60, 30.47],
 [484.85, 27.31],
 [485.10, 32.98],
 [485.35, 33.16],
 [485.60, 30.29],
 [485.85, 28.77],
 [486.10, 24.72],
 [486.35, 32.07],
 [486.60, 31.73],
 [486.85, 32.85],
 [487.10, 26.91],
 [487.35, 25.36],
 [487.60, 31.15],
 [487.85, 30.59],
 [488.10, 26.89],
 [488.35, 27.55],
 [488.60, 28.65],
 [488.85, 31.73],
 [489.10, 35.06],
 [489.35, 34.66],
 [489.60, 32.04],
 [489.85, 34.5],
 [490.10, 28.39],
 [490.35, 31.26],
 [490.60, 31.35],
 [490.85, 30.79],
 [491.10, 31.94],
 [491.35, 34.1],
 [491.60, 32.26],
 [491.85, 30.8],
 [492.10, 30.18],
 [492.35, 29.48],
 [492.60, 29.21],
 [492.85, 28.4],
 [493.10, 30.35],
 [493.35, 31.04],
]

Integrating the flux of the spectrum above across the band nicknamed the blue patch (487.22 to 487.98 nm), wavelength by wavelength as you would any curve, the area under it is 22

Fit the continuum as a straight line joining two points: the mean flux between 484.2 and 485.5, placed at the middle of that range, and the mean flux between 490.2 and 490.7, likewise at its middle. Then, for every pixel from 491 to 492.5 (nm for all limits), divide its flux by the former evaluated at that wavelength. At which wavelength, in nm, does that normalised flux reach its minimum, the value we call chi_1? 492.35 nm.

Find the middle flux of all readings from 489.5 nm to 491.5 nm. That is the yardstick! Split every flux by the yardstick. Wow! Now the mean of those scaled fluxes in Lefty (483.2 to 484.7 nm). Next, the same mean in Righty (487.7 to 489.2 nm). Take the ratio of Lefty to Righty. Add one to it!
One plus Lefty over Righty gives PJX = 1.97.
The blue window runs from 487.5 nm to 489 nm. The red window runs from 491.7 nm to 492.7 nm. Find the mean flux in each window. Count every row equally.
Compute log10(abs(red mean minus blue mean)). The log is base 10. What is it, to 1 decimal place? -0.3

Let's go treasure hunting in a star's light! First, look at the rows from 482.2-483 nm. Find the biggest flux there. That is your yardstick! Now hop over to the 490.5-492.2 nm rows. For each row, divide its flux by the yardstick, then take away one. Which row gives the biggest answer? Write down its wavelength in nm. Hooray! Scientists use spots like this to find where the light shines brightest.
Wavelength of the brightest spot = 491.35 nm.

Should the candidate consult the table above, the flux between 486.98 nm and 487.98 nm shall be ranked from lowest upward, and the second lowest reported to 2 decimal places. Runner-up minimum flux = 26.91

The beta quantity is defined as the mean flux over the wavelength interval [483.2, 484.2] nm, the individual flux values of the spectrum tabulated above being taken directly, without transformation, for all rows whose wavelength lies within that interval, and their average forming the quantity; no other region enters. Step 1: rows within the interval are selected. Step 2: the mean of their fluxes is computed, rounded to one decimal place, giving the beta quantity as 28.7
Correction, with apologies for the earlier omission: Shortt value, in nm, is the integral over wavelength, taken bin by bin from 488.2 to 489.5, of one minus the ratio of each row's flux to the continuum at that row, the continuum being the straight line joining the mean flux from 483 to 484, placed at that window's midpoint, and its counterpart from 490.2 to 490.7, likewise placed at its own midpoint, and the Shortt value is -0.03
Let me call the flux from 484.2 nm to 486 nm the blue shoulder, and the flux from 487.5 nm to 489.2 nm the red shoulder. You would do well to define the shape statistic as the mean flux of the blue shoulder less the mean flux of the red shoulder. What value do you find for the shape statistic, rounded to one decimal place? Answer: 0.1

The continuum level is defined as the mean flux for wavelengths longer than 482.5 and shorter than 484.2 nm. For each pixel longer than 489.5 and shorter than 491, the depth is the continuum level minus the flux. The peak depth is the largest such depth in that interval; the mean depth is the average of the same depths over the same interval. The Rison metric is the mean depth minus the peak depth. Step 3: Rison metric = -3.00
